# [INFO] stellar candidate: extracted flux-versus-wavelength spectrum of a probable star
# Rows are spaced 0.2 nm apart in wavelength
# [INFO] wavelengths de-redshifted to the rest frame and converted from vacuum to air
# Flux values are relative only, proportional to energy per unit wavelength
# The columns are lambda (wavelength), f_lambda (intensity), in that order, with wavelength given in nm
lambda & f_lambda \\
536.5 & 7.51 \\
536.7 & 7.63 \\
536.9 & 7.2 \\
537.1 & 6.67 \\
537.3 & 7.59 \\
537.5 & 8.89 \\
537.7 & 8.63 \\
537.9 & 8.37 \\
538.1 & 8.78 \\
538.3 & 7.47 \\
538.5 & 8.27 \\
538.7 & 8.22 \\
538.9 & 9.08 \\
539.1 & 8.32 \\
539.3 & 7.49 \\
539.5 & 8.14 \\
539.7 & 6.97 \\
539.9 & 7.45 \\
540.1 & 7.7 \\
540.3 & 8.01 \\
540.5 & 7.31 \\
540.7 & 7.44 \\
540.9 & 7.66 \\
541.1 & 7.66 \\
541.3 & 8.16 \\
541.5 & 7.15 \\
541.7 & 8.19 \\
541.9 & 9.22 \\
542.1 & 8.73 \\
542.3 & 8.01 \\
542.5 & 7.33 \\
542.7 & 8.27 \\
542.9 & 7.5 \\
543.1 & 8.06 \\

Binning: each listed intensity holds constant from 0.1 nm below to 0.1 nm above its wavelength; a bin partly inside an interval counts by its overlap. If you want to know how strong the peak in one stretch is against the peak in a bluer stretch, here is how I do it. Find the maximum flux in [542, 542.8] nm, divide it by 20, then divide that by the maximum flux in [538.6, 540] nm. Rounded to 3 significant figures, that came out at 0.0481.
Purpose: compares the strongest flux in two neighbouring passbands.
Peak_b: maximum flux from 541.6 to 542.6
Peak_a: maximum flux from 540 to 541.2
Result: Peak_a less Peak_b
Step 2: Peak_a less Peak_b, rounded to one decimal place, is -1.2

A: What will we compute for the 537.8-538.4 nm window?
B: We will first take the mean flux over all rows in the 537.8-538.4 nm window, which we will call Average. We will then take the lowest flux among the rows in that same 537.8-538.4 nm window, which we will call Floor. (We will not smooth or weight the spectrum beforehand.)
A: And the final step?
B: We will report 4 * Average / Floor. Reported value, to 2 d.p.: 4.39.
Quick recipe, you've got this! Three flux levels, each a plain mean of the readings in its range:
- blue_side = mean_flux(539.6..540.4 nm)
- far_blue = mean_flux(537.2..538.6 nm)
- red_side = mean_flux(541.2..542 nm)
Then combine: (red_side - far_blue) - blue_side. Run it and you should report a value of -7.6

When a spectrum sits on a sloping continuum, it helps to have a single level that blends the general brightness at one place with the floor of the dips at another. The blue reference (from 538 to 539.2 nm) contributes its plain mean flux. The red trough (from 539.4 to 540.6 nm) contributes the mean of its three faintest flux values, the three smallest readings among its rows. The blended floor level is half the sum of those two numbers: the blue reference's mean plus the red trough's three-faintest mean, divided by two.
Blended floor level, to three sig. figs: 7.80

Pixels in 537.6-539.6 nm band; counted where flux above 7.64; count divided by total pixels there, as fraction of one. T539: 0.80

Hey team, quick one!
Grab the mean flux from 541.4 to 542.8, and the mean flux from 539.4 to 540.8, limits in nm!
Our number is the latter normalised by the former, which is 0.93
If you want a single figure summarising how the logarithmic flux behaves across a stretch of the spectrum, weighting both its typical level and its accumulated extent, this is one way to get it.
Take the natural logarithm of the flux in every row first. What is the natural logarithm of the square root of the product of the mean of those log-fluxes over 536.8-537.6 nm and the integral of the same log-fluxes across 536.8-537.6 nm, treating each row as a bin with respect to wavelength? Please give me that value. 0.59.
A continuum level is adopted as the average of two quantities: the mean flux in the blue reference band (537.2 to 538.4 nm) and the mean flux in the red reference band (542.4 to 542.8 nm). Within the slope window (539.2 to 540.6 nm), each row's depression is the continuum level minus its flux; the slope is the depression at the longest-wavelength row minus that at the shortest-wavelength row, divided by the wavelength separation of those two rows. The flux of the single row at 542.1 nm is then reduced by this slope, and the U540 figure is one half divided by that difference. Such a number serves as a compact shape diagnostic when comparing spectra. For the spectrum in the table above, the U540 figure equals 0.058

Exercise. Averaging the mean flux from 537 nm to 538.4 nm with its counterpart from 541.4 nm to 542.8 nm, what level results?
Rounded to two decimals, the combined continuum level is 8.09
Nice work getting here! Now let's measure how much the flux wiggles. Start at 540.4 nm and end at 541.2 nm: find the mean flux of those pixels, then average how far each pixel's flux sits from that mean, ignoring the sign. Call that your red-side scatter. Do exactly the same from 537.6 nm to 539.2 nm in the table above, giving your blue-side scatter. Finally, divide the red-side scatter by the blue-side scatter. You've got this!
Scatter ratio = 0.43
